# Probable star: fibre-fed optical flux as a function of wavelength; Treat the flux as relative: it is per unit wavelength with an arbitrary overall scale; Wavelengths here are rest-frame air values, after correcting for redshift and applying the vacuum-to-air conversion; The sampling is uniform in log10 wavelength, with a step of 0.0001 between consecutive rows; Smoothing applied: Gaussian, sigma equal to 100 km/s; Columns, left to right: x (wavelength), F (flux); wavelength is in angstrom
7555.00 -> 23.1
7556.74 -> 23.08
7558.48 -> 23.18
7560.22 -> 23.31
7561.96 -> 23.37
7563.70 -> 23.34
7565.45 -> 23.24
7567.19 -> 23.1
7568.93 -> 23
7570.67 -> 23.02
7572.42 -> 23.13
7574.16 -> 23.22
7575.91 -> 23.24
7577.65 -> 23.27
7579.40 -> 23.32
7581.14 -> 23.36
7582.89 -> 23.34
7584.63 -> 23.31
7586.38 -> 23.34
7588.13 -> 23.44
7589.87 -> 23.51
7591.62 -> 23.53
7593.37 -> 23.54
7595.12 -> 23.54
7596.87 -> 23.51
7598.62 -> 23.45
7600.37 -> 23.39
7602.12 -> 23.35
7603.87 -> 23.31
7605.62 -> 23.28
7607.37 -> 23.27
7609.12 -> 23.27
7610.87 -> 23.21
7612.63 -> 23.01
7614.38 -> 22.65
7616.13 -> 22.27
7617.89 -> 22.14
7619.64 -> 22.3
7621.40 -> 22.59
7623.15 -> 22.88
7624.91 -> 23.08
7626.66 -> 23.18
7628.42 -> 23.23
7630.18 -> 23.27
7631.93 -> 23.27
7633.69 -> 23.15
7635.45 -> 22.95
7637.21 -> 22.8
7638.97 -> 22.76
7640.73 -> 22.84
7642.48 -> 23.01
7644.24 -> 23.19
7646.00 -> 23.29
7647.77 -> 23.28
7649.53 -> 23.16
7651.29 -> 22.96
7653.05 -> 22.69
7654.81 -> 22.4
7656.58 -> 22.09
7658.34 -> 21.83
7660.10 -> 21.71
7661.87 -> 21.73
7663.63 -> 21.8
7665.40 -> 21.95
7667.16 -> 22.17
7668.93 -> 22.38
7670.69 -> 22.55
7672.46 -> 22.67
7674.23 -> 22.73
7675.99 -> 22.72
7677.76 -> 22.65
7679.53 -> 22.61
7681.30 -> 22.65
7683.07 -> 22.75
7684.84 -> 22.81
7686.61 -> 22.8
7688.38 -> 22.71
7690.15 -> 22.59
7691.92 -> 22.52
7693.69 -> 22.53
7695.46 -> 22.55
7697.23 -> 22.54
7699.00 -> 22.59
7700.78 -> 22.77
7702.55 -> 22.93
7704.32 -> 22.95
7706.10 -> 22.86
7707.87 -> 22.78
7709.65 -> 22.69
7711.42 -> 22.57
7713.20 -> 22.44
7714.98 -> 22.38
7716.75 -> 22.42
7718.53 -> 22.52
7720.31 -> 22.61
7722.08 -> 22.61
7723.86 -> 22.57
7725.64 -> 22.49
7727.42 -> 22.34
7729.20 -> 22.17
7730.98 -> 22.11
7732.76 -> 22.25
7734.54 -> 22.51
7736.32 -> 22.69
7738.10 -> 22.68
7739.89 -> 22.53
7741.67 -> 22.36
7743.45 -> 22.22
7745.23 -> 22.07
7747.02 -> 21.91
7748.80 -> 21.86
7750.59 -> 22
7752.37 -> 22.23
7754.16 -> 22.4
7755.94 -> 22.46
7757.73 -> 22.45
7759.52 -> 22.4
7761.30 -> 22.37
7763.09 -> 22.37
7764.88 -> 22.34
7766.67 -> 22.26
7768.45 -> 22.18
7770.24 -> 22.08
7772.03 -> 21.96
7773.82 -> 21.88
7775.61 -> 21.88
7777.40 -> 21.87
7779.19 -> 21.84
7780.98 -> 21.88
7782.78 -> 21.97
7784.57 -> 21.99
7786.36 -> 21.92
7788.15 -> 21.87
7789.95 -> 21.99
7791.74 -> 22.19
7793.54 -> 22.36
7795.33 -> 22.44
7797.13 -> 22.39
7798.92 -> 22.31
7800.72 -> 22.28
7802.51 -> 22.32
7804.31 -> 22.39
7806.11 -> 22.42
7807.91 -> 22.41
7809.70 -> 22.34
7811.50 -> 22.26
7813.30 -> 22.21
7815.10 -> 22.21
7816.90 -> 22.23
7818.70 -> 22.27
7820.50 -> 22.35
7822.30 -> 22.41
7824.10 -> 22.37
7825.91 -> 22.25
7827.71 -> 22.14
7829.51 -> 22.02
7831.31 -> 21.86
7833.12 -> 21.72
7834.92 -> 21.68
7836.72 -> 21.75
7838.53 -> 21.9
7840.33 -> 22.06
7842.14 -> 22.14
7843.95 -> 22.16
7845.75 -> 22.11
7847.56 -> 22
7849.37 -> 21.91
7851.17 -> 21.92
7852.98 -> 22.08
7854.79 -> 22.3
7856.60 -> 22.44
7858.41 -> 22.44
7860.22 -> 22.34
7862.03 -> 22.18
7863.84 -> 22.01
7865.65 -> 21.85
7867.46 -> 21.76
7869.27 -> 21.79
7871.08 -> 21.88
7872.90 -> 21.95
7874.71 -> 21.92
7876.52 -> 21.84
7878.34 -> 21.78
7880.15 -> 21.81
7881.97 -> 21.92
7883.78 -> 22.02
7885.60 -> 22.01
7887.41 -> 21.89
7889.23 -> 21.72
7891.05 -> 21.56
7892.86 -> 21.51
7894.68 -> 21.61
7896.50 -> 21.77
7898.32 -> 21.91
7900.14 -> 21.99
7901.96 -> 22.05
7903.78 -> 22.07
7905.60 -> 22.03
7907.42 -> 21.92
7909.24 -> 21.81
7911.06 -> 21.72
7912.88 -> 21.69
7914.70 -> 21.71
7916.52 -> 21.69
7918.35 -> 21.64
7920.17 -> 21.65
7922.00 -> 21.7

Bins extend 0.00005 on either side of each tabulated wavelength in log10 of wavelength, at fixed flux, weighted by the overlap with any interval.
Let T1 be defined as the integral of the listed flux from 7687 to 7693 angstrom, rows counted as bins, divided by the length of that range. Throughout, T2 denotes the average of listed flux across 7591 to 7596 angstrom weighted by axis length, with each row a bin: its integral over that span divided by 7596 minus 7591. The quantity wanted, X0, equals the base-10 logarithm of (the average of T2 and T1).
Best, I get 1.36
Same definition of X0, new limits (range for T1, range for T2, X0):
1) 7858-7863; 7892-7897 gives 1.34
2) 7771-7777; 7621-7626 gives 1.35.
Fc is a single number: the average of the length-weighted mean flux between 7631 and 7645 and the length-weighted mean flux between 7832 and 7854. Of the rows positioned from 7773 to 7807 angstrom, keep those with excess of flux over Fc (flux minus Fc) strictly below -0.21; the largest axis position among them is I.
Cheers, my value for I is 7791.74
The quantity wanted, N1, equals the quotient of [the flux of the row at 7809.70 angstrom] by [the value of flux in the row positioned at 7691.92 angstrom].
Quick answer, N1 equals 0.99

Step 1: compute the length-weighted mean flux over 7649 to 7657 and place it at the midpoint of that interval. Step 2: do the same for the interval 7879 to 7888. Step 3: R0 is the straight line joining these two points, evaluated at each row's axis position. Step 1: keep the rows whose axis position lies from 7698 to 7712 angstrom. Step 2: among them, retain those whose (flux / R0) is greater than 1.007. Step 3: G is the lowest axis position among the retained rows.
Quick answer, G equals 7700.78 angstrom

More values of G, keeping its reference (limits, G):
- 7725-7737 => 7736.32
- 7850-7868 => 7854.79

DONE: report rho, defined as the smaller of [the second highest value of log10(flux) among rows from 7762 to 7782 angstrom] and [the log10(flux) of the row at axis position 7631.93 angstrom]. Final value 1.35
